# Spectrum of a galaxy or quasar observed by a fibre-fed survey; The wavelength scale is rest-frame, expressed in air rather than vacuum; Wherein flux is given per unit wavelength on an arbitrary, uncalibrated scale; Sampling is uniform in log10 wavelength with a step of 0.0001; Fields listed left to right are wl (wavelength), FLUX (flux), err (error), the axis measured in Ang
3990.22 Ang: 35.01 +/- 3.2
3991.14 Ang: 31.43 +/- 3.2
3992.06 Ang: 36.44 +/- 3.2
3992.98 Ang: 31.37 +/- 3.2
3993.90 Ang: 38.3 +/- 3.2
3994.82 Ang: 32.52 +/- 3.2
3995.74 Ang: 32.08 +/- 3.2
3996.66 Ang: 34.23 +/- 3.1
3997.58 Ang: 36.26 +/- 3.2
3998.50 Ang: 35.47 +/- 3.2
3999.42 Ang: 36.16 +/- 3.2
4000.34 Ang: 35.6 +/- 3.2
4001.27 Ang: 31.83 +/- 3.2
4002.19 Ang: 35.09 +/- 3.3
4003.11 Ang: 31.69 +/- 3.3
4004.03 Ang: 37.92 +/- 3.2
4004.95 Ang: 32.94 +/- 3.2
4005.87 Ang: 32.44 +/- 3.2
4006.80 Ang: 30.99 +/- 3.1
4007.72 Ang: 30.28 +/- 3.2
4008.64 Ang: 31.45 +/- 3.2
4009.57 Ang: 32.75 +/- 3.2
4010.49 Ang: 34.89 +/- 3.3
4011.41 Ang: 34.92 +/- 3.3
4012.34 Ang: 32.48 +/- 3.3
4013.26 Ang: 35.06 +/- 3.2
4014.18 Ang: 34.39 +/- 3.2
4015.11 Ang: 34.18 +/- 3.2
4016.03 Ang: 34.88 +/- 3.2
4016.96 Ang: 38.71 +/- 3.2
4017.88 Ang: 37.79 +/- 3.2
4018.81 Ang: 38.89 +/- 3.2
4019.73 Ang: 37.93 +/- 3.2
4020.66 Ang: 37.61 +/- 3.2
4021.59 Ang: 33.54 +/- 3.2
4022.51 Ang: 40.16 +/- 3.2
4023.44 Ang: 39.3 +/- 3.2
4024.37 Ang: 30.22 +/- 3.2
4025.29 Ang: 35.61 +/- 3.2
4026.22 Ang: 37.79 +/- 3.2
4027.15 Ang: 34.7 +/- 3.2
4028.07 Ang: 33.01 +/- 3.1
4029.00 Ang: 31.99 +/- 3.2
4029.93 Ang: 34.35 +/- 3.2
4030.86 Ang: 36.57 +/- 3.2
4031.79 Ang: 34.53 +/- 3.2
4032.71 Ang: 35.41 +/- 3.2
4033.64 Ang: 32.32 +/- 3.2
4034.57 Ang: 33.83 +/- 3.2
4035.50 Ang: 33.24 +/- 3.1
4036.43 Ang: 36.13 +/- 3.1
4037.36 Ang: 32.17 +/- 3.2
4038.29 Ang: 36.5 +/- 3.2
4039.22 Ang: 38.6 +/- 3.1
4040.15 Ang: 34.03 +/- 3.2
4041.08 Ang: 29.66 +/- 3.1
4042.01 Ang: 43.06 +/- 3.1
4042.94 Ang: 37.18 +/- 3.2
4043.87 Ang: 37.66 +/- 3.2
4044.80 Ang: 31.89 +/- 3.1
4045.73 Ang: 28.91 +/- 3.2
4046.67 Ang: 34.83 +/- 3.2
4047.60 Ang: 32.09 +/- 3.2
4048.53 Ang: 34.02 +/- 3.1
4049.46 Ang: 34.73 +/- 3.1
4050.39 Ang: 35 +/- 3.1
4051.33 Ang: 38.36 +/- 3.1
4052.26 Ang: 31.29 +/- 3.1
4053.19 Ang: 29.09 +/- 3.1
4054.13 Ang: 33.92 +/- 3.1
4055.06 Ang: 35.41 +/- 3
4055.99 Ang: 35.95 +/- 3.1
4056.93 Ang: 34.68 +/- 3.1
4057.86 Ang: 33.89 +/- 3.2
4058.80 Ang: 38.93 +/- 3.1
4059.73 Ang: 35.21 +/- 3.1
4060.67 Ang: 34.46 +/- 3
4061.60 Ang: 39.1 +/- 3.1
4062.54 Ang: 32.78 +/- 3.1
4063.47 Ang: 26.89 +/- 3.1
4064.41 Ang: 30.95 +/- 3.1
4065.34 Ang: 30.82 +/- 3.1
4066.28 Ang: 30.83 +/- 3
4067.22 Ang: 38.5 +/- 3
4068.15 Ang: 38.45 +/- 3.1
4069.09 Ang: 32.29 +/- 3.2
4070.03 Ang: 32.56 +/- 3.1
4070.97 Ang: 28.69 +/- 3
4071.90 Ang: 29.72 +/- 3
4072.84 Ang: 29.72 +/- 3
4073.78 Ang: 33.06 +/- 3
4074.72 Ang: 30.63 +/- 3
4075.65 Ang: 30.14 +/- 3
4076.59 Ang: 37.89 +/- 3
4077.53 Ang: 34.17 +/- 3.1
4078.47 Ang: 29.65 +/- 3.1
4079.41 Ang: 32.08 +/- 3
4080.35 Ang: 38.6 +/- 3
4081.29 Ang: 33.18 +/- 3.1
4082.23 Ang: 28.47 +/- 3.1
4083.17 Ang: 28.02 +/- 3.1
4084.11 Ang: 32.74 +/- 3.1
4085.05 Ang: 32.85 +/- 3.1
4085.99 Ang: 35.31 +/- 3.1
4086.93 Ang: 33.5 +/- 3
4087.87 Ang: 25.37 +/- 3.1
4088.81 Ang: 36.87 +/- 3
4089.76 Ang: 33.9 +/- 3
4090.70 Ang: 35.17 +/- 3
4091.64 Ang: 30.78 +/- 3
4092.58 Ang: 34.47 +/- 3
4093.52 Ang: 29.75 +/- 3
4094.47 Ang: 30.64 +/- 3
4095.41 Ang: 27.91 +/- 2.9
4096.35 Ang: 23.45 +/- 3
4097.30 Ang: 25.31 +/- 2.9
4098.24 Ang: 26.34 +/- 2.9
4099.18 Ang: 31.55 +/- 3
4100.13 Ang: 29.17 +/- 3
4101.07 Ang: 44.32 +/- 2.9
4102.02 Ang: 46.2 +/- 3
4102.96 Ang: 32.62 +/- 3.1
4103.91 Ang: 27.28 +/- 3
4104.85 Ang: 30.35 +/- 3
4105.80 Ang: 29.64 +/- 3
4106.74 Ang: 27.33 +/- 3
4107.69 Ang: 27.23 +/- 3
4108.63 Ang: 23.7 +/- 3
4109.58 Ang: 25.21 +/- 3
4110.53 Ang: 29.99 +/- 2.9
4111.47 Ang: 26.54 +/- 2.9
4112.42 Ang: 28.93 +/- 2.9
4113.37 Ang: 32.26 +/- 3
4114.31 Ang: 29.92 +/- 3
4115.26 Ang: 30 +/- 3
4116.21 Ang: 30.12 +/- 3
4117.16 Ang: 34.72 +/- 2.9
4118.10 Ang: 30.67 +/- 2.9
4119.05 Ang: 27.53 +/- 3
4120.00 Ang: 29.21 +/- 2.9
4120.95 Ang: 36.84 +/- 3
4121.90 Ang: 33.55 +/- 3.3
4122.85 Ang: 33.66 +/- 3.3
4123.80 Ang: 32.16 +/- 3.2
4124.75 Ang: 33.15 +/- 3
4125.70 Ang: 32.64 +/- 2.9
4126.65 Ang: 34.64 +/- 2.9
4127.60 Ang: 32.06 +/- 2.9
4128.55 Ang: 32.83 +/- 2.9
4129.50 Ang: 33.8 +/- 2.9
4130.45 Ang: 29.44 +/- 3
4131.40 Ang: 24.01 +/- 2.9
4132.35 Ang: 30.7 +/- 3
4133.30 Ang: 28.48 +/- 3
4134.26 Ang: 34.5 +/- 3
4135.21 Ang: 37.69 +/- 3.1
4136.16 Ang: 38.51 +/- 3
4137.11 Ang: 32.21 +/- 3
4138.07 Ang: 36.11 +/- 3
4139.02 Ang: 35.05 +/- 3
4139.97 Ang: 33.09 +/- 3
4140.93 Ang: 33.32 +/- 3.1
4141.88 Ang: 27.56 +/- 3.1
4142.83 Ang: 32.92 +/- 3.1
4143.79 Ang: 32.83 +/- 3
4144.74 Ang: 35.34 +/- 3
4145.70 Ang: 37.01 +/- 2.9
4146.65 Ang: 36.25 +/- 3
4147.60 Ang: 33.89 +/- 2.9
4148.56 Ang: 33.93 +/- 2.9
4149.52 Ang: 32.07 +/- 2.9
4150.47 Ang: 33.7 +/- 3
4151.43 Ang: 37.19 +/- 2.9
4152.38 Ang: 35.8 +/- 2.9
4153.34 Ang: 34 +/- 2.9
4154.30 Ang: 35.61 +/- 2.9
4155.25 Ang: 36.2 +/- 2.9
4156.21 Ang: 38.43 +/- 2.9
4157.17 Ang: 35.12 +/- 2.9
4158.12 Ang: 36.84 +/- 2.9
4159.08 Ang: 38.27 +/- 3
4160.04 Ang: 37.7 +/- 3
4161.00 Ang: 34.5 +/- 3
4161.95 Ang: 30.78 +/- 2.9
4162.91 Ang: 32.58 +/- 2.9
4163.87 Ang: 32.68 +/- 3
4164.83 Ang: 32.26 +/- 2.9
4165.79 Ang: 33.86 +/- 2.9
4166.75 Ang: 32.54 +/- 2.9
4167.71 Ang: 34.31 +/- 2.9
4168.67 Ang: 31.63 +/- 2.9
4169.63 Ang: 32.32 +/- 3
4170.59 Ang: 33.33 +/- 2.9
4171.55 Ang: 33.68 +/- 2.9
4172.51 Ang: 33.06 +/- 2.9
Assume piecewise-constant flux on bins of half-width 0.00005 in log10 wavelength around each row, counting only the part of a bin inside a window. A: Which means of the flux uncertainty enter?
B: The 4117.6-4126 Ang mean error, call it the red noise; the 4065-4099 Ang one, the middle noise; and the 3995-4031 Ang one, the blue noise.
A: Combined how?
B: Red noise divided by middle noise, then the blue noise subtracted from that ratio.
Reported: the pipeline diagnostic -2.20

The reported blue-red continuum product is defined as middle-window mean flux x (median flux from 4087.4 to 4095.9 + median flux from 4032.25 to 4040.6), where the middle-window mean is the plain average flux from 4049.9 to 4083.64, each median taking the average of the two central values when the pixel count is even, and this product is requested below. 2148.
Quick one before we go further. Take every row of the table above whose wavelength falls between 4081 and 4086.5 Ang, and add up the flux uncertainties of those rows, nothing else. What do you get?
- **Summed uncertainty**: 19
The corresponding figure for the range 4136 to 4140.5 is 15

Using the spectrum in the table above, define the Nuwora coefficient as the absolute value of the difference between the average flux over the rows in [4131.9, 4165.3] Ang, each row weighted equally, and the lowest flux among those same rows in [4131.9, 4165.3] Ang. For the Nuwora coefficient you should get 6.8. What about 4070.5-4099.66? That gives 7.8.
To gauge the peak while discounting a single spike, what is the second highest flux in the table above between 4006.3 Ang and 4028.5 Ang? 39.3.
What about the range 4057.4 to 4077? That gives 38.93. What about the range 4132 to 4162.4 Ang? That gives 38.43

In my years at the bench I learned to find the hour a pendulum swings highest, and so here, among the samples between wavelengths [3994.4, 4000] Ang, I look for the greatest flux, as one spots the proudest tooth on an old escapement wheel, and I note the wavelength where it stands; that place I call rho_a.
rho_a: 3997.58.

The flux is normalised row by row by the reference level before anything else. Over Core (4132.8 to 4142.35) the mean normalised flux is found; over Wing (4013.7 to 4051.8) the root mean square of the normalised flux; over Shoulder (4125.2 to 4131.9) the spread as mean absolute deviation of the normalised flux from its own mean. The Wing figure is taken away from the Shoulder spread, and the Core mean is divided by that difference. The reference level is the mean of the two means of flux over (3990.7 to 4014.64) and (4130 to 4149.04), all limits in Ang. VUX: -1.03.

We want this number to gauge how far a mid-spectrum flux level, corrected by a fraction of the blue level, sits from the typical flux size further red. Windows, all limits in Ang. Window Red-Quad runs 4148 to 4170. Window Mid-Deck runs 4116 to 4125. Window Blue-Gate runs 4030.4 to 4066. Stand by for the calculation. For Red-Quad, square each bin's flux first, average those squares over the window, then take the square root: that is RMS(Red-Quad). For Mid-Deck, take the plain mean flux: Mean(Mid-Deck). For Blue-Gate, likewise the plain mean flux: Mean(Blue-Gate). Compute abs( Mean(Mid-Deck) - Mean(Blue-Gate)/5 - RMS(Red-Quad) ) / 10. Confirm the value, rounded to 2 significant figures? 0.92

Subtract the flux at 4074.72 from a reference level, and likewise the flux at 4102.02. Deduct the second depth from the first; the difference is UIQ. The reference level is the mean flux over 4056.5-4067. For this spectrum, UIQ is 15.6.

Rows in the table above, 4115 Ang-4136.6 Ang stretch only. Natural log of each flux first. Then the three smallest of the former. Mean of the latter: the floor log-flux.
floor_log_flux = 3.28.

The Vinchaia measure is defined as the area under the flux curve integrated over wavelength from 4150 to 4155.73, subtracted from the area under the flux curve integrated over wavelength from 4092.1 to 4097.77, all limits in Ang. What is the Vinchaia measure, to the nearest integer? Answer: -41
